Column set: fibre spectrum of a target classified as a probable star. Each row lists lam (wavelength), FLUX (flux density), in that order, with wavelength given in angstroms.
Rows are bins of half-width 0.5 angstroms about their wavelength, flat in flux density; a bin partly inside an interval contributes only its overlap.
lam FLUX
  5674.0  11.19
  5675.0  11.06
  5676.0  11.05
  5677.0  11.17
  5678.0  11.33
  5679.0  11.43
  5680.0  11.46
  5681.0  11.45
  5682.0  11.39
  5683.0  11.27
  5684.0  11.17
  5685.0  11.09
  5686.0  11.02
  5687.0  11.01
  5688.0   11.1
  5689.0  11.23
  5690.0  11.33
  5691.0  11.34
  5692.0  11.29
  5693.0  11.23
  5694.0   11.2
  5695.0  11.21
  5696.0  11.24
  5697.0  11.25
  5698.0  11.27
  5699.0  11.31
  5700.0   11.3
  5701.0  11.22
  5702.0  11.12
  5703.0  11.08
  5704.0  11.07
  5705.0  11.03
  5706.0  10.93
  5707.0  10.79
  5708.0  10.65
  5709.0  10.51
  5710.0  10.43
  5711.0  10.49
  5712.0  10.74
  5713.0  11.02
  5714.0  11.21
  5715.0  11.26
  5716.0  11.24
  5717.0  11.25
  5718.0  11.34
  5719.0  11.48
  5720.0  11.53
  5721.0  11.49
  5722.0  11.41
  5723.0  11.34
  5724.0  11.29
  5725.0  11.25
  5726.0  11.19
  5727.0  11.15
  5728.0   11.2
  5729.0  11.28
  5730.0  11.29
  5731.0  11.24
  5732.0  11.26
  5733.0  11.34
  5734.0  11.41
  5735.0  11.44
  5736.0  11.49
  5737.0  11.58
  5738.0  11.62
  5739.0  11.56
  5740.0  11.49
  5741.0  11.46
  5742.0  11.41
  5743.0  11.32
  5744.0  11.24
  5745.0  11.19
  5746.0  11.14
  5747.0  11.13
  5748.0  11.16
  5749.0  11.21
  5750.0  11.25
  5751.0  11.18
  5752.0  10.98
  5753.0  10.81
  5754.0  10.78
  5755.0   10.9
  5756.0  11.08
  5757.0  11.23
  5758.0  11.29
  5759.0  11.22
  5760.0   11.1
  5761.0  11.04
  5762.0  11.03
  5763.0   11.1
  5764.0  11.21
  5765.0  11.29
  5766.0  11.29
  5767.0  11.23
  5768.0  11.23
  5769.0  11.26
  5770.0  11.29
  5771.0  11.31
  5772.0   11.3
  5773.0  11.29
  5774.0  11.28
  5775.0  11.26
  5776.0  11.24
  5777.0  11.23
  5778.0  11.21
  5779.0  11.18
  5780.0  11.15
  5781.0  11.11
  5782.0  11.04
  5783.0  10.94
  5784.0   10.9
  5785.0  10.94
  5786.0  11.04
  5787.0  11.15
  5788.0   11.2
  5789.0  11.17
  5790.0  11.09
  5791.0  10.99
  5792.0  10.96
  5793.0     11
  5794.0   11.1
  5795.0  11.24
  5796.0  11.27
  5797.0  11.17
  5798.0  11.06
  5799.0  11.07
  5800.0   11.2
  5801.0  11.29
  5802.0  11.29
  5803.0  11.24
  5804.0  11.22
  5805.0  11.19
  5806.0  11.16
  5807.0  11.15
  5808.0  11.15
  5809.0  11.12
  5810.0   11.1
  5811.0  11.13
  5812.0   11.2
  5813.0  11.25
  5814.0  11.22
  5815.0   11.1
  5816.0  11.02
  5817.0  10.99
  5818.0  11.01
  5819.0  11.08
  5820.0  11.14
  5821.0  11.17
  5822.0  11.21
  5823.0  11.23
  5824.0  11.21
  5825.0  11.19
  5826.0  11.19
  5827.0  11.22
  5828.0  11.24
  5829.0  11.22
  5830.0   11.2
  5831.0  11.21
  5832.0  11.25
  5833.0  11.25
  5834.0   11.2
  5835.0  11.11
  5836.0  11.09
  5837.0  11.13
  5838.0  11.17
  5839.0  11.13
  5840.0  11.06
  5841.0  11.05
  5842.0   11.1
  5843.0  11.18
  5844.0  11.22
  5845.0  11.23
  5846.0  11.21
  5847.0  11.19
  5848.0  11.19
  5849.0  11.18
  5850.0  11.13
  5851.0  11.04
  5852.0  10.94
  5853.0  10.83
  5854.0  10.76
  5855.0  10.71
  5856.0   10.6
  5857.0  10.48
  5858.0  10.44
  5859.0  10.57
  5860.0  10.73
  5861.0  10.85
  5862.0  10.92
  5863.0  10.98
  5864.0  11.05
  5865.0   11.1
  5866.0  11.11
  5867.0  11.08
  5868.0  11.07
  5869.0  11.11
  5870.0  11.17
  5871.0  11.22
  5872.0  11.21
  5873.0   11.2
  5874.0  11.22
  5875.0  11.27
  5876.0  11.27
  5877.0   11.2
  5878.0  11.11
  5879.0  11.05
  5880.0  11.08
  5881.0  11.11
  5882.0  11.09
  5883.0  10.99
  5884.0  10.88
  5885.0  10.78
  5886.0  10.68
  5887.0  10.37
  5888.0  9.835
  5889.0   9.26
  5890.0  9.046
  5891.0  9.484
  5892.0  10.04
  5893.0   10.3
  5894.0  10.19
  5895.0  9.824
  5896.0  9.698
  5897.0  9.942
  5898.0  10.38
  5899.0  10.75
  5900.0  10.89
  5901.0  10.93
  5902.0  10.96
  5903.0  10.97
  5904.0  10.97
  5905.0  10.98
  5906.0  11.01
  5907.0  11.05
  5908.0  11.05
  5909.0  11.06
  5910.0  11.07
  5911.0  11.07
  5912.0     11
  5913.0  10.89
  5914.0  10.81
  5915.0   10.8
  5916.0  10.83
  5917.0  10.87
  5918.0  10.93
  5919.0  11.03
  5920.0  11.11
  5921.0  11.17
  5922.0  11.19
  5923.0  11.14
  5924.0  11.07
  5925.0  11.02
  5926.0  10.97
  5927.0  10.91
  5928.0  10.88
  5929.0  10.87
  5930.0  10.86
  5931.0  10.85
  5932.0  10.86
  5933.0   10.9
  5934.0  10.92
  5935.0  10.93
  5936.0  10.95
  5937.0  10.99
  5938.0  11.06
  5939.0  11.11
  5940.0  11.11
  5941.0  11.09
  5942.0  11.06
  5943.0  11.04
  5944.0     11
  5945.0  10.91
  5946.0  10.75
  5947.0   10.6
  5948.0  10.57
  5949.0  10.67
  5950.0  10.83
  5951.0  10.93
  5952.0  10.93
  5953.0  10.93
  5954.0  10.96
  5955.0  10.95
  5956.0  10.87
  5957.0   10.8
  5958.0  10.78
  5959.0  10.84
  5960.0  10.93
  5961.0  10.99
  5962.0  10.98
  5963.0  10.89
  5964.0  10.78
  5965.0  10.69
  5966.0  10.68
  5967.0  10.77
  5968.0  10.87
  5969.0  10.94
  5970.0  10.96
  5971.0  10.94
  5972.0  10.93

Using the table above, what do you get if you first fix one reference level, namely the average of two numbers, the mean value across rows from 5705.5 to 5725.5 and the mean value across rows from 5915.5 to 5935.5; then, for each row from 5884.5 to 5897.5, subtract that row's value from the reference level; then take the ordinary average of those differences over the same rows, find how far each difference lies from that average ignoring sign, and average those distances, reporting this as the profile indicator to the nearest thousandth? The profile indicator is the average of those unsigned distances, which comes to 0.402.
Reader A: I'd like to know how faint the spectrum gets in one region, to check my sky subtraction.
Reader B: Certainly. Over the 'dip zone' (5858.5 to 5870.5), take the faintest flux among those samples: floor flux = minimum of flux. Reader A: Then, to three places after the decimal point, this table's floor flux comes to 10.570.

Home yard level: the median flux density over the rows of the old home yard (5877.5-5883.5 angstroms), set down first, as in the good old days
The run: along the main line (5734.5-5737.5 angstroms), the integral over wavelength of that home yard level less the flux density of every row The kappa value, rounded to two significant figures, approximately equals -1.3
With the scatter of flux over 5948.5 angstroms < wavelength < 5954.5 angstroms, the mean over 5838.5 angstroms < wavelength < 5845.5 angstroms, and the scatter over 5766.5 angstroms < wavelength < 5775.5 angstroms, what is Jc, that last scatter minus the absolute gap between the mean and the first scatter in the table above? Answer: -11.0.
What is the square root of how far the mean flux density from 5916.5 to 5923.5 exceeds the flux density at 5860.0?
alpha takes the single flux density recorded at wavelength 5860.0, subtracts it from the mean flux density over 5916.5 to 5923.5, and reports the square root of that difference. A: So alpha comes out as 0.58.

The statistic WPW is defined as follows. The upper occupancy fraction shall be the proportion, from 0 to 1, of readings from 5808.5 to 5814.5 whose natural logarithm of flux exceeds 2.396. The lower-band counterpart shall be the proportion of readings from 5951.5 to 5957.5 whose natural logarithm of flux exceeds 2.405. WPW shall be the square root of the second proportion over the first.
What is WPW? 0.0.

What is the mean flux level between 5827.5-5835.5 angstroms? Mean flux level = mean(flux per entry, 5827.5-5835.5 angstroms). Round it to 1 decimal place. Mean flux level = 11.2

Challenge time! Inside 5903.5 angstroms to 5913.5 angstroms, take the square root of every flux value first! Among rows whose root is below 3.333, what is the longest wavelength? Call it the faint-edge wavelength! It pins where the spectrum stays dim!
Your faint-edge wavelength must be 5913.0 angstroms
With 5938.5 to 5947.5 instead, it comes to 5947.0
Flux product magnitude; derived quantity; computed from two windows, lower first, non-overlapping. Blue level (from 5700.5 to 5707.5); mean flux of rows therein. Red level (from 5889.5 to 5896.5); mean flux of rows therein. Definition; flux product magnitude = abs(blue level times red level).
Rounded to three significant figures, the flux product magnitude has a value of 108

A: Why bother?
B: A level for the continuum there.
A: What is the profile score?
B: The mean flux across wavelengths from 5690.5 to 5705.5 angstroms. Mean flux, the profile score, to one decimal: 11.2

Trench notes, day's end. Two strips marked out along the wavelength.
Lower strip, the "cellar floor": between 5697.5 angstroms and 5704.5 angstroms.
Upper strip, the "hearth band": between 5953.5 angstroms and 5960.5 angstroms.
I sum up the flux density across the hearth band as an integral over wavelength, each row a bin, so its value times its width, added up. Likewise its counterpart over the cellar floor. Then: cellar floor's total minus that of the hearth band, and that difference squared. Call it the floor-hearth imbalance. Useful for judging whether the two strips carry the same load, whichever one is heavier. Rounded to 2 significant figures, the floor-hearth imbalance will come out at 5.0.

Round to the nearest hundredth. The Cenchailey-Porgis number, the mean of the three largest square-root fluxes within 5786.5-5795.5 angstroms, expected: 3.35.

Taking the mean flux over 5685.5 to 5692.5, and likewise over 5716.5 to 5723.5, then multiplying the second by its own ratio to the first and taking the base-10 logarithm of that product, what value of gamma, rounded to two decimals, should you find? 1.07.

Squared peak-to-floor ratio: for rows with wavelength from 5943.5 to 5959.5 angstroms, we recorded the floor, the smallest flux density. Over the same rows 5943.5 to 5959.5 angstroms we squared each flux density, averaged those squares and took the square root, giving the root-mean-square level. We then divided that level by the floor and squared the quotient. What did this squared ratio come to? 1.05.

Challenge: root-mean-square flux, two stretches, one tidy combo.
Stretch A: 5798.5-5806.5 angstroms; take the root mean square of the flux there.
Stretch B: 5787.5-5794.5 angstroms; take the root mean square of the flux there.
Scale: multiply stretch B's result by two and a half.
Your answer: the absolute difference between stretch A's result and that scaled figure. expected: 16.5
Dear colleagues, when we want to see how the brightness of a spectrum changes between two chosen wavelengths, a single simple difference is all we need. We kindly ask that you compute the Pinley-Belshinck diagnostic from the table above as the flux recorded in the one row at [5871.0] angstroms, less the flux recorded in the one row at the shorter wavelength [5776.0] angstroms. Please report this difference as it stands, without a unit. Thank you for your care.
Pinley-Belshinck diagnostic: 0.0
